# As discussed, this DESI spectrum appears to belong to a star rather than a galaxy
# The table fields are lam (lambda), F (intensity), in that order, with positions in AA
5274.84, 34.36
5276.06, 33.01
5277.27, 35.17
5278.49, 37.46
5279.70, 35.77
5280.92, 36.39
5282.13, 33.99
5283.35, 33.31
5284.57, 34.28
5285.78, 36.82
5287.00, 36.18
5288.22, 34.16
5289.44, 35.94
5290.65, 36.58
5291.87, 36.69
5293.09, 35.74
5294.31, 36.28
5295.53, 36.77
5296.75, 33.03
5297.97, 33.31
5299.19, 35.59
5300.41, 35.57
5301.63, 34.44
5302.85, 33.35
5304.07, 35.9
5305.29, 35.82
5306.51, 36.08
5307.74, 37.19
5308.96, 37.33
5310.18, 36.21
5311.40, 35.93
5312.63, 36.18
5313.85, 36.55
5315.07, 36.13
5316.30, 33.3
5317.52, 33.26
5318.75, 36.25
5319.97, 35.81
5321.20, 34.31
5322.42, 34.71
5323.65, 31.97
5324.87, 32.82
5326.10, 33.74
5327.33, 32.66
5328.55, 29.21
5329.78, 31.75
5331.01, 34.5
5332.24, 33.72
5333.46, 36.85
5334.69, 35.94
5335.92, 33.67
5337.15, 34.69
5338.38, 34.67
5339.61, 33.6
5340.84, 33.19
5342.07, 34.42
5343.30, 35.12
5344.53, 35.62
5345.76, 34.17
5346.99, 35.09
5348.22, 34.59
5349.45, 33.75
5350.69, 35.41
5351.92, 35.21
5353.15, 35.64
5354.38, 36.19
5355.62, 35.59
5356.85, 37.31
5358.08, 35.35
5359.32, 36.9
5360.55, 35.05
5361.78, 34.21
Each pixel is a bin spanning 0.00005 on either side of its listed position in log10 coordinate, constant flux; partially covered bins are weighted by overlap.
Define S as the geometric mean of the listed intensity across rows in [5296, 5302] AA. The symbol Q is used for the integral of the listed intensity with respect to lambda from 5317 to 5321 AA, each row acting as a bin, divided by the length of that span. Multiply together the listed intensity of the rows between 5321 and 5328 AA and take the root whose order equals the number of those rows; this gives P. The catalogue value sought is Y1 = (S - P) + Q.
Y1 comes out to 36.0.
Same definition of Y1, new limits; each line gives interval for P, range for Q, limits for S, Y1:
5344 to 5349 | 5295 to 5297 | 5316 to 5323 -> 34.9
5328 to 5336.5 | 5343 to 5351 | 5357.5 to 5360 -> 37.3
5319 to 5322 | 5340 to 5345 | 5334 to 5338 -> 34.2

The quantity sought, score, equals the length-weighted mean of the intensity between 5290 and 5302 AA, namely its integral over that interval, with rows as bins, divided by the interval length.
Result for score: 35.4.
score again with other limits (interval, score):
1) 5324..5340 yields 33.7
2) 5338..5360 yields 35.1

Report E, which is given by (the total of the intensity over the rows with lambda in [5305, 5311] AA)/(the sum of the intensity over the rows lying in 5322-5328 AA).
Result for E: 1.10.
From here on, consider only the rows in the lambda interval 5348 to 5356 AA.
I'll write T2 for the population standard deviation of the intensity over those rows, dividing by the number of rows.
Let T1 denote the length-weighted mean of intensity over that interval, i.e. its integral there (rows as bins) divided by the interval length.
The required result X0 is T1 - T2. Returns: 34.4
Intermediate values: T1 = 35.2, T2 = 0.7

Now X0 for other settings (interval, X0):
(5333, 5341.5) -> 33.4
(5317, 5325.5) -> 32.7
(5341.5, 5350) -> 34.1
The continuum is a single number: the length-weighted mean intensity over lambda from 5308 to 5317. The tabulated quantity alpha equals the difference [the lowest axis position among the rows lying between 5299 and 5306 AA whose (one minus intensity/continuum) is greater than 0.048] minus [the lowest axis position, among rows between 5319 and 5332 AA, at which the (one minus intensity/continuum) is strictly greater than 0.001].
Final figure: -17.1 AA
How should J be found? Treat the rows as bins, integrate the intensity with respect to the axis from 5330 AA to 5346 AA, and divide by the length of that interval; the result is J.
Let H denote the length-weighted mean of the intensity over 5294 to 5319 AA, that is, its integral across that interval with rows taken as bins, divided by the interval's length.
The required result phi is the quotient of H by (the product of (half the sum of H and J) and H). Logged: 0.0286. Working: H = 35.4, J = 34.6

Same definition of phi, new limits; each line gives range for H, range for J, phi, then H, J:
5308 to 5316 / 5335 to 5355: 0.0282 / 36.3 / 34.7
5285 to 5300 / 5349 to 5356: 0.0282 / 35.6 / 35.3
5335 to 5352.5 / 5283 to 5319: 0.0286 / 34.5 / 35.5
